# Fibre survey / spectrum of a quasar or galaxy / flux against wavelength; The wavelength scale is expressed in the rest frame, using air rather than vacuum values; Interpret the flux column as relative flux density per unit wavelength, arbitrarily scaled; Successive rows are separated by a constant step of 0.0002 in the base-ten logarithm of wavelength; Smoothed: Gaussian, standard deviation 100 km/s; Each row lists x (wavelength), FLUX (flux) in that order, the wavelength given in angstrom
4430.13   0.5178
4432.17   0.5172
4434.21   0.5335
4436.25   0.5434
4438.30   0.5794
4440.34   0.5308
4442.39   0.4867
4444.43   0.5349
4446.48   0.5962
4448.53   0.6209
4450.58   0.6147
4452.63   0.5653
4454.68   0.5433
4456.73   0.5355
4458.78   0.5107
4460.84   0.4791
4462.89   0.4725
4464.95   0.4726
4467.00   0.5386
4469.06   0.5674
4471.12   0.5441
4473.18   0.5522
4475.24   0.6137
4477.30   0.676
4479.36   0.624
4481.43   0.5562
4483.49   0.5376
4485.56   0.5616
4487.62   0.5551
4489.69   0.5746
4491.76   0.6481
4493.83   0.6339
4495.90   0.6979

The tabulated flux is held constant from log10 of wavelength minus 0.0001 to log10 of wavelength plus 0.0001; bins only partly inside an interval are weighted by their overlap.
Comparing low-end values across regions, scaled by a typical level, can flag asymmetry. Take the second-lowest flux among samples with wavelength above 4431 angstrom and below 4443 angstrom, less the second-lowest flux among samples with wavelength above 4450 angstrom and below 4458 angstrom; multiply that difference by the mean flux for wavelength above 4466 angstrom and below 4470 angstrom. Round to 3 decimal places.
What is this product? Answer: -0.014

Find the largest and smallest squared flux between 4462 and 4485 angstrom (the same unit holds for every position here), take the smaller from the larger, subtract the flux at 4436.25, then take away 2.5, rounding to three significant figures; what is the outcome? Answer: -2.81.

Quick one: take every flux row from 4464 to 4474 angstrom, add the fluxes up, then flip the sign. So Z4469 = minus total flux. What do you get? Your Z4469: -2.67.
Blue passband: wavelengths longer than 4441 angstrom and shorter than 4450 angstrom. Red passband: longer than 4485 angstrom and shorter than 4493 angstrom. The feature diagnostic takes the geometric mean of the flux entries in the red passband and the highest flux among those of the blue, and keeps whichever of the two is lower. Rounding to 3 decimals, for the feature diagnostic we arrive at 0.584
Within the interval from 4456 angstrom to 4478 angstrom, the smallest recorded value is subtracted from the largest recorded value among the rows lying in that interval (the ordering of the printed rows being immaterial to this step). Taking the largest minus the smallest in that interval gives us 0.20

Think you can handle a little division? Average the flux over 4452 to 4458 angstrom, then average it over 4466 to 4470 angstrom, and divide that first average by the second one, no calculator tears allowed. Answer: 0.99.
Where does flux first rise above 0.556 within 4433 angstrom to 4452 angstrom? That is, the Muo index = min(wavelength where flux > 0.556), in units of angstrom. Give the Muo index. 4438.30 angstrom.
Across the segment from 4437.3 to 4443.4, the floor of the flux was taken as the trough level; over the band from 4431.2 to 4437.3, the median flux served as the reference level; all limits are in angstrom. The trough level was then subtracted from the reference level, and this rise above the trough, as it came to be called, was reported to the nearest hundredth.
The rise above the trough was 0.05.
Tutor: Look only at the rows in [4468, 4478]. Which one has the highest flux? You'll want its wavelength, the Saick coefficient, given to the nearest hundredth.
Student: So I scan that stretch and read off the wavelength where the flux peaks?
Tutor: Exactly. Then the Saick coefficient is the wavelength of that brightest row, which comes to 4477.30 angstrom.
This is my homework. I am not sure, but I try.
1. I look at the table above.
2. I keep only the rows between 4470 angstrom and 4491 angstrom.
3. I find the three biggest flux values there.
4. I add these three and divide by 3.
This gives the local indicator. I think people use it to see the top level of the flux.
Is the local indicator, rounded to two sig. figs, 0.64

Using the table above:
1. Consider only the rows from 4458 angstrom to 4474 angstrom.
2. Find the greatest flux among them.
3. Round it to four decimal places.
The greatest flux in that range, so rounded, 0.5674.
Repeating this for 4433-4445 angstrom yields 0.5794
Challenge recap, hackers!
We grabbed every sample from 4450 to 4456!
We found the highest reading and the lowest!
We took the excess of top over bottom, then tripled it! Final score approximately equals 0.21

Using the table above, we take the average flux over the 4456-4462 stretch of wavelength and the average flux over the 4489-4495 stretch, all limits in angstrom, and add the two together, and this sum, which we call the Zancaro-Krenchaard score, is 1.13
